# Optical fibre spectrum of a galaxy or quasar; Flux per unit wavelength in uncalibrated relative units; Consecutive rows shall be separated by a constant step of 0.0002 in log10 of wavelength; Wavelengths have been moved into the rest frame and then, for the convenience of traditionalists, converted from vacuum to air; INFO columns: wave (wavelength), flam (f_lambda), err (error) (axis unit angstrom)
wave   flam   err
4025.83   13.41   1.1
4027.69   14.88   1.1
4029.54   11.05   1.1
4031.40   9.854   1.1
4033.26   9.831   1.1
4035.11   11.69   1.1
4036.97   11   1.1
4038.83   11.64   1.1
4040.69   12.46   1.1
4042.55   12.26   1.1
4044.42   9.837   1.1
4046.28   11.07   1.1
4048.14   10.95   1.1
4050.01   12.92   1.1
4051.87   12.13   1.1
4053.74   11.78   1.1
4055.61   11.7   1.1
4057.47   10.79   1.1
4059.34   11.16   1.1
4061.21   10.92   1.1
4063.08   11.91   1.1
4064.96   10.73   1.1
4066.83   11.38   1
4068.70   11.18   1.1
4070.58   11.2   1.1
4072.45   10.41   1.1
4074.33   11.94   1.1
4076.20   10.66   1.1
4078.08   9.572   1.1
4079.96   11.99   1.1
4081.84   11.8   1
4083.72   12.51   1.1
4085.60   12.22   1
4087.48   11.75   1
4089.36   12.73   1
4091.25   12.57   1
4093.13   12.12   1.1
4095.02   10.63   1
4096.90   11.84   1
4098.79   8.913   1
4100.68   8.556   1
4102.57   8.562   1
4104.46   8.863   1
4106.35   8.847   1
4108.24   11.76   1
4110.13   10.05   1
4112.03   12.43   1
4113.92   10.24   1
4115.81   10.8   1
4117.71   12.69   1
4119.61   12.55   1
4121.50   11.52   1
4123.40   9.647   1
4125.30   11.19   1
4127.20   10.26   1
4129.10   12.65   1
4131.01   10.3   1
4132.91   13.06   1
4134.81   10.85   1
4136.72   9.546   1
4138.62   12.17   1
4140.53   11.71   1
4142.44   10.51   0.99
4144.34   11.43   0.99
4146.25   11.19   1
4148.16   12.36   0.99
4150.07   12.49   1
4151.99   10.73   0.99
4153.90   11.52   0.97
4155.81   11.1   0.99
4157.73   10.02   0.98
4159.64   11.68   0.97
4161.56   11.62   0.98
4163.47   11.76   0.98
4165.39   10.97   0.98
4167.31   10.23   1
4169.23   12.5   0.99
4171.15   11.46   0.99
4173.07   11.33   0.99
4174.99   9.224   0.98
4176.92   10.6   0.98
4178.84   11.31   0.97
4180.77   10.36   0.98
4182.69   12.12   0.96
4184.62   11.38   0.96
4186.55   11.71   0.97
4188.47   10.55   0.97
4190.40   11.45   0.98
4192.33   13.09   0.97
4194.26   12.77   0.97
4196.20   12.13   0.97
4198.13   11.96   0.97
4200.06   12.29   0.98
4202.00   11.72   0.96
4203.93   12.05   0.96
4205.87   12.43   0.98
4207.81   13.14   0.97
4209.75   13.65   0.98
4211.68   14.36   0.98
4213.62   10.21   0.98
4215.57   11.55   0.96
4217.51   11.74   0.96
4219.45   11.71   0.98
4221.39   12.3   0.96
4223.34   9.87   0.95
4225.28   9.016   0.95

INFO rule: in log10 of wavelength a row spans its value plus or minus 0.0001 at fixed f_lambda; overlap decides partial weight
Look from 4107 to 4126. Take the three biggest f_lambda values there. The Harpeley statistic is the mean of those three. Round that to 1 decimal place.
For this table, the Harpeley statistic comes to 12.6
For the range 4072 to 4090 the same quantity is 12.5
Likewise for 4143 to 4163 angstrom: 12.2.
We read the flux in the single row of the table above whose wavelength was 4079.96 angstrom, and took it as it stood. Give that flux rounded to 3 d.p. 11.990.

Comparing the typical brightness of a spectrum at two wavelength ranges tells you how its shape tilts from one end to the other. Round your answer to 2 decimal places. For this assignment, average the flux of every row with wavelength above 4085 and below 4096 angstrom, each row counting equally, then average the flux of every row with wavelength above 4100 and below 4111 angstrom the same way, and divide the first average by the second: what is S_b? 1.27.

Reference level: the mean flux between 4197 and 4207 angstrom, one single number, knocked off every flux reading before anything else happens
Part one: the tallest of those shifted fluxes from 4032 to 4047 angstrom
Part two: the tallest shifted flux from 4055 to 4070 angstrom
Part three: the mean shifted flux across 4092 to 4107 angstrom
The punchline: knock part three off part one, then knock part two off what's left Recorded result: 2.8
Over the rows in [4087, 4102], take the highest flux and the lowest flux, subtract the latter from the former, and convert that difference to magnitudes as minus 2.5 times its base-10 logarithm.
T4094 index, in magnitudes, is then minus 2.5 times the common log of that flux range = -1.55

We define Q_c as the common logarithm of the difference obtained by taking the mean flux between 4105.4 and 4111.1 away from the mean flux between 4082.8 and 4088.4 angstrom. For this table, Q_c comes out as 0.3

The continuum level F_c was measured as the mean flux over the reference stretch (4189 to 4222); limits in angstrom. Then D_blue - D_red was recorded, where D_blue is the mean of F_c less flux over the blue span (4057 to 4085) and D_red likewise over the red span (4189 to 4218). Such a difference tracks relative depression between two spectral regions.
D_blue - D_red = 1.1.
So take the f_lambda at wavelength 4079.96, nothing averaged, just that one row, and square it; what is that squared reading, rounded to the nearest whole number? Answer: 144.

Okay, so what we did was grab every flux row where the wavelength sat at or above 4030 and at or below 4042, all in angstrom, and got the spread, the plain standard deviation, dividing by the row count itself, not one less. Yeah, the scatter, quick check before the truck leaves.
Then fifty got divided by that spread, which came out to 51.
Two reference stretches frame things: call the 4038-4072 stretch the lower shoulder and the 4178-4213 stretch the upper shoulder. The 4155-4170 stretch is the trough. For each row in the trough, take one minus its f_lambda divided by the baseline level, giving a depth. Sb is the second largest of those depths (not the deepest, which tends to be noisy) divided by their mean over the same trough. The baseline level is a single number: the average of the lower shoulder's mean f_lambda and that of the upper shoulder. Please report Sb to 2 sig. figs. 2.8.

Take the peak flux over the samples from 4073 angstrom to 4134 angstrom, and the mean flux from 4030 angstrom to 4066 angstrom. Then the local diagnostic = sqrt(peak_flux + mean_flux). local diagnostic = 4.935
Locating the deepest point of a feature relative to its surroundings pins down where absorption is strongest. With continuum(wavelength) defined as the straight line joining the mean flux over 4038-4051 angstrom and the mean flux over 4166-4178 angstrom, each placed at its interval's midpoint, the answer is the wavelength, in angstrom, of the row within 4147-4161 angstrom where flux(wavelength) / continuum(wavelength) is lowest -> 4157.73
